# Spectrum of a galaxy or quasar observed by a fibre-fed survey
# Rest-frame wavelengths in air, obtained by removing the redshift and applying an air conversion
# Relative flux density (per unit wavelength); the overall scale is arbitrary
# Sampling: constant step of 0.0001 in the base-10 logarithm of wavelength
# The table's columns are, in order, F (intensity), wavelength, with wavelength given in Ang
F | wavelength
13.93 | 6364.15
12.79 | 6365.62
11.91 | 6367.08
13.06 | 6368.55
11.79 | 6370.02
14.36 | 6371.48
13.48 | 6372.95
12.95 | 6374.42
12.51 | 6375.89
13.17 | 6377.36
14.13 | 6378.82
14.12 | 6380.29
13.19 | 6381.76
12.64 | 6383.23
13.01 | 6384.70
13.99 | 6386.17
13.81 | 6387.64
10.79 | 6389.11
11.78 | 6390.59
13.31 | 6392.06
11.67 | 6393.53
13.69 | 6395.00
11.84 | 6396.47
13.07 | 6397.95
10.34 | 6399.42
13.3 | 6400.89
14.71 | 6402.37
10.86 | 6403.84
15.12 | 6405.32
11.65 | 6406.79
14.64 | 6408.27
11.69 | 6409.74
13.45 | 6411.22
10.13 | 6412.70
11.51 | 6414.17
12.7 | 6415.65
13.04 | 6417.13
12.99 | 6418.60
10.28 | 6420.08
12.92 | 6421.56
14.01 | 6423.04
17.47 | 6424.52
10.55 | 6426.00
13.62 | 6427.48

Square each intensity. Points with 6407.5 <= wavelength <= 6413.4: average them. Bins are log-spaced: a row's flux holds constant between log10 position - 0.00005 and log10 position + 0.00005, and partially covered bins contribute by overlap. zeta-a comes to 159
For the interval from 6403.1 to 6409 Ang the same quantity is 174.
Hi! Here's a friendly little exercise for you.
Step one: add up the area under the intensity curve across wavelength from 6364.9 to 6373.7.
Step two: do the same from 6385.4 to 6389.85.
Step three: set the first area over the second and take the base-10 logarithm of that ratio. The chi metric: 0.30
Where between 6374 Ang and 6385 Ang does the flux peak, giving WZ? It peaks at 6378.82 Ang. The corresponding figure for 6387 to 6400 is 6387.64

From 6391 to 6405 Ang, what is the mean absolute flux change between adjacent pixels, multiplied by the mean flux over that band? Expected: 28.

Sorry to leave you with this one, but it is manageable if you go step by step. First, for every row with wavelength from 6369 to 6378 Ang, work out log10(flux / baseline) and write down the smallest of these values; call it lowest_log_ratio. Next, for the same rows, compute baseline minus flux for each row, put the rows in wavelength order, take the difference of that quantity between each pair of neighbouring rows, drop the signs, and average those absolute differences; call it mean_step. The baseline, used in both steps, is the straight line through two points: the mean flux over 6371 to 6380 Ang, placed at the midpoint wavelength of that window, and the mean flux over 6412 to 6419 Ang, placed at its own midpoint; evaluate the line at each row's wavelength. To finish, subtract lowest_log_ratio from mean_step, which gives 1.1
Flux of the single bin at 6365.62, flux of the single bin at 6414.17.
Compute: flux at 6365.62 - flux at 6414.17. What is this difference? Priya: 1.3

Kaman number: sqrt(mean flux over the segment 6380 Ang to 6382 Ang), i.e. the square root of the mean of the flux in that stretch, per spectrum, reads 3.70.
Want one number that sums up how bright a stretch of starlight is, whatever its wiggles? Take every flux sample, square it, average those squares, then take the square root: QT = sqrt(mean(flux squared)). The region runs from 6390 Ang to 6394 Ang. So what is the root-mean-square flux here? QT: 12.3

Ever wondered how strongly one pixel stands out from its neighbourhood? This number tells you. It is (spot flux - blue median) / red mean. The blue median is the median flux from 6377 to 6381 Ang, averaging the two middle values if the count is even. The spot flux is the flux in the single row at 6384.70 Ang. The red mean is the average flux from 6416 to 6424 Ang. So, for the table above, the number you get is -0.09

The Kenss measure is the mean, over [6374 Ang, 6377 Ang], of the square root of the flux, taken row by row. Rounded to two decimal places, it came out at 3.57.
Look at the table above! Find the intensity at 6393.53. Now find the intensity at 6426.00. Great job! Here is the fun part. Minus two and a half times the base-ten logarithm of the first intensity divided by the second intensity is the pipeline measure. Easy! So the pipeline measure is -0.11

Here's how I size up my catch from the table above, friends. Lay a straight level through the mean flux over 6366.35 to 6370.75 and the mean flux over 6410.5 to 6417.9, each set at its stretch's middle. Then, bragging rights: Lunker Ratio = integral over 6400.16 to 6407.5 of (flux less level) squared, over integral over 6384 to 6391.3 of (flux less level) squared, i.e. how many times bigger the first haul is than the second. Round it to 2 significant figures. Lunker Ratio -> 2.2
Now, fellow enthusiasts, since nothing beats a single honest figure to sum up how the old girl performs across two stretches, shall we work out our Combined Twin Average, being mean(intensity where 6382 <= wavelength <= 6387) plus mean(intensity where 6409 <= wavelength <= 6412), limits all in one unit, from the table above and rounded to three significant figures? 25.8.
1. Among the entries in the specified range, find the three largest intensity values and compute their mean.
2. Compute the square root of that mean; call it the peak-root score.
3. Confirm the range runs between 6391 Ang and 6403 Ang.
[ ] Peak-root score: 3.73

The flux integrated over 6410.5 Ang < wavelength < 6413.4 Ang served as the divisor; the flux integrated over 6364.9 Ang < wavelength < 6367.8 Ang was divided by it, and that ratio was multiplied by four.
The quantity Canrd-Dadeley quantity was 4.2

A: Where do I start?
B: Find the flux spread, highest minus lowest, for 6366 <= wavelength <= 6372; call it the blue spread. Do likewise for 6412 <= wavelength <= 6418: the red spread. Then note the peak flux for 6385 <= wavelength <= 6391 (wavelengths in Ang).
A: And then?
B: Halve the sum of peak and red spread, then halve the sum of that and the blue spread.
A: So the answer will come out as 5.5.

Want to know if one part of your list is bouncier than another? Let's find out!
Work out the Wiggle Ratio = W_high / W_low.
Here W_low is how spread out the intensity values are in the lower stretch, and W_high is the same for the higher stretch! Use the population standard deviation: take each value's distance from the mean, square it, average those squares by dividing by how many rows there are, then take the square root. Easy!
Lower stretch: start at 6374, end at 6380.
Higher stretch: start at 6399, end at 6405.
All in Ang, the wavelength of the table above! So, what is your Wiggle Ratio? 3.01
